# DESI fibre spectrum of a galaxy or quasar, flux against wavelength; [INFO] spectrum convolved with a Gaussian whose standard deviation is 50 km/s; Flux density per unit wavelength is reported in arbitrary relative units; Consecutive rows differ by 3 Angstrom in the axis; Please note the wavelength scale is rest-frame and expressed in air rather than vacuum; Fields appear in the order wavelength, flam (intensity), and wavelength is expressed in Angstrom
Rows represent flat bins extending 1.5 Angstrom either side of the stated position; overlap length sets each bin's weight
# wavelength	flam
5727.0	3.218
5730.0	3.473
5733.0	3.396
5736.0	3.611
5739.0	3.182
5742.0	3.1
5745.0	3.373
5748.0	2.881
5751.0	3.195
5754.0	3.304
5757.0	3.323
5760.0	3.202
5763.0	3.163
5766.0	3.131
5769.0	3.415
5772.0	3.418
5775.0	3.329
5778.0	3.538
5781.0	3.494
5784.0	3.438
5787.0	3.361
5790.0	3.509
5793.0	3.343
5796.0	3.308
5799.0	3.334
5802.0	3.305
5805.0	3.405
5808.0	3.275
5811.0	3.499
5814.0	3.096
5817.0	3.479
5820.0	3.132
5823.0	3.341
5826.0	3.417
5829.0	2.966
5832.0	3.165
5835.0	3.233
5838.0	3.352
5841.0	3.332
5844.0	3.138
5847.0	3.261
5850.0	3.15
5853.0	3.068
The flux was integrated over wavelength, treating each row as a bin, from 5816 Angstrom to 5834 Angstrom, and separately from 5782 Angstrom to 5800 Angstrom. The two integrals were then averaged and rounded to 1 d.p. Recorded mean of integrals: 59.7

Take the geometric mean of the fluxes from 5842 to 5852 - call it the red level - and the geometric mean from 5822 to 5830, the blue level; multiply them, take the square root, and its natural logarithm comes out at 1.17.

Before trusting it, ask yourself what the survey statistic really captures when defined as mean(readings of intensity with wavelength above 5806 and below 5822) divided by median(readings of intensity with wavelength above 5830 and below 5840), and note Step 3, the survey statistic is 1.02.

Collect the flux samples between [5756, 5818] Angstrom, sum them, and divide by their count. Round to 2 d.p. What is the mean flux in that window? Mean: 3.35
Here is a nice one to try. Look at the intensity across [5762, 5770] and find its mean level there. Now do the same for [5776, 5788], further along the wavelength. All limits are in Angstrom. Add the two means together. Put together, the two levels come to 6.69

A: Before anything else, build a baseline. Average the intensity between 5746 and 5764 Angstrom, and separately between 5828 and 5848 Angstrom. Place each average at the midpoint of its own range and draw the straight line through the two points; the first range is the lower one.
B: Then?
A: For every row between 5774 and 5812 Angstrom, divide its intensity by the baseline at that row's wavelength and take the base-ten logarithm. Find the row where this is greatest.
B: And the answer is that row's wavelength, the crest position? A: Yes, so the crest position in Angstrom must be 5778.0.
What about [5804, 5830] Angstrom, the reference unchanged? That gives 5811.0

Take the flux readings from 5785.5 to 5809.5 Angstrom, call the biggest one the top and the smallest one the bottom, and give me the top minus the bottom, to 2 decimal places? 0.23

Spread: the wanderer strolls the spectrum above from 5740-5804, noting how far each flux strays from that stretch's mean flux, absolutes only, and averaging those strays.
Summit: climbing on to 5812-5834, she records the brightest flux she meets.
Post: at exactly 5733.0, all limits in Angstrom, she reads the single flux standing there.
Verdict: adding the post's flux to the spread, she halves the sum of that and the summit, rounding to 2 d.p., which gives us 3.49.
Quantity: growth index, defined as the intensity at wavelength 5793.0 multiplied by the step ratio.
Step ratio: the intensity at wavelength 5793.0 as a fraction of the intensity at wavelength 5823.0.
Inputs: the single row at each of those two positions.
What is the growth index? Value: 3.35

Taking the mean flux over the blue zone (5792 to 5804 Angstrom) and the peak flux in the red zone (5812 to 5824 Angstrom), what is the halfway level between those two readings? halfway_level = 3.40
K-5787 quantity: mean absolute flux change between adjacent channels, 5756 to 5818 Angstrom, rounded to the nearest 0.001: 0.130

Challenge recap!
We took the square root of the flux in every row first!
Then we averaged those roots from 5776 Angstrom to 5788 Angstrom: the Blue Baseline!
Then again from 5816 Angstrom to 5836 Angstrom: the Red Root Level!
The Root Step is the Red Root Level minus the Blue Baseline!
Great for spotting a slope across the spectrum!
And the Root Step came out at -0.06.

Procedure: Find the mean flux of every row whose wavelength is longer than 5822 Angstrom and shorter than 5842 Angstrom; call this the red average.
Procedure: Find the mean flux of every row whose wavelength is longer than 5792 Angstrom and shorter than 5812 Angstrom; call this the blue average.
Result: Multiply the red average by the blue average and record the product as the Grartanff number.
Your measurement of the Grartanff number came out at 10.9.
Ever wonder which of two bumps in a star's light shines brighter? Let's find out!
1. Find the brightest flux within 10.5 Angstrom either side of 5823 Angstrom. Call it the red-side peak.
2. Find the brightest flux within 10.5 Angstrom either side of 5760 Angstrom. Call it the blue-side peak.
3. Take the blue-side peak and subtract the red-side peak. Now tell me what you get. -0.06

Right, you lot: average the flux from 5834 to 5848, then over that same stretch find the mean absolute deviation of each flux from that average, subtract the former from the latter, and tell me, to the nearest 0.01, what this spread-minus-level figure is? -3.20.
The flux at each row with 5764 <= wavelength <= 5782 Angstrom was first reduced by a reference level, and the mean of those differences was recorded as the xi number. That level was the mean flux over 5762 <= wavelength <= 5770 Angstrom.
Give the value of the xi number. 0.15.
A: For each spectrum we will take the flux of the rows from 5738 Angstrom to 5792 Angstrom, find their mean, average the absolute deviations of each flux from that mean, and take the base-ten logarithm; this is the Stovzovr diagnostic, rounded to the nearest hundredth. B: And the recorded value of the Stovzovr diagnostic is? -0.86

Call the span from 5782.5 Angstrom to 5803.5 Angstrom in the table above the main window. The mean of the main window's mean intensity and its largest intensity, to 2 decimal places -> 3.44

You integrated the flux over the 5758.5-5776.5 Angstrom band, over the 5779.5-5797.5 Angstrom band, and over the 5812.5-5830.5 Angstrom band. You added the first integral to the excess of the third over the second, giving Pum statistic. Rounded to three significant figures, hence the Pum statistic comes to 55.9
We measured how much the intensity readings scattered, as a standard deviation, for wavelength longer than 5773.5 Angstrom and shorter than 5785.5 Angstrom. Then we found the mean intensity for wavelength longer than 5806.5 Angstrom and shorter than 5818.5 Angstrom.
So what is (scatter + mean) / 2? 1.71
